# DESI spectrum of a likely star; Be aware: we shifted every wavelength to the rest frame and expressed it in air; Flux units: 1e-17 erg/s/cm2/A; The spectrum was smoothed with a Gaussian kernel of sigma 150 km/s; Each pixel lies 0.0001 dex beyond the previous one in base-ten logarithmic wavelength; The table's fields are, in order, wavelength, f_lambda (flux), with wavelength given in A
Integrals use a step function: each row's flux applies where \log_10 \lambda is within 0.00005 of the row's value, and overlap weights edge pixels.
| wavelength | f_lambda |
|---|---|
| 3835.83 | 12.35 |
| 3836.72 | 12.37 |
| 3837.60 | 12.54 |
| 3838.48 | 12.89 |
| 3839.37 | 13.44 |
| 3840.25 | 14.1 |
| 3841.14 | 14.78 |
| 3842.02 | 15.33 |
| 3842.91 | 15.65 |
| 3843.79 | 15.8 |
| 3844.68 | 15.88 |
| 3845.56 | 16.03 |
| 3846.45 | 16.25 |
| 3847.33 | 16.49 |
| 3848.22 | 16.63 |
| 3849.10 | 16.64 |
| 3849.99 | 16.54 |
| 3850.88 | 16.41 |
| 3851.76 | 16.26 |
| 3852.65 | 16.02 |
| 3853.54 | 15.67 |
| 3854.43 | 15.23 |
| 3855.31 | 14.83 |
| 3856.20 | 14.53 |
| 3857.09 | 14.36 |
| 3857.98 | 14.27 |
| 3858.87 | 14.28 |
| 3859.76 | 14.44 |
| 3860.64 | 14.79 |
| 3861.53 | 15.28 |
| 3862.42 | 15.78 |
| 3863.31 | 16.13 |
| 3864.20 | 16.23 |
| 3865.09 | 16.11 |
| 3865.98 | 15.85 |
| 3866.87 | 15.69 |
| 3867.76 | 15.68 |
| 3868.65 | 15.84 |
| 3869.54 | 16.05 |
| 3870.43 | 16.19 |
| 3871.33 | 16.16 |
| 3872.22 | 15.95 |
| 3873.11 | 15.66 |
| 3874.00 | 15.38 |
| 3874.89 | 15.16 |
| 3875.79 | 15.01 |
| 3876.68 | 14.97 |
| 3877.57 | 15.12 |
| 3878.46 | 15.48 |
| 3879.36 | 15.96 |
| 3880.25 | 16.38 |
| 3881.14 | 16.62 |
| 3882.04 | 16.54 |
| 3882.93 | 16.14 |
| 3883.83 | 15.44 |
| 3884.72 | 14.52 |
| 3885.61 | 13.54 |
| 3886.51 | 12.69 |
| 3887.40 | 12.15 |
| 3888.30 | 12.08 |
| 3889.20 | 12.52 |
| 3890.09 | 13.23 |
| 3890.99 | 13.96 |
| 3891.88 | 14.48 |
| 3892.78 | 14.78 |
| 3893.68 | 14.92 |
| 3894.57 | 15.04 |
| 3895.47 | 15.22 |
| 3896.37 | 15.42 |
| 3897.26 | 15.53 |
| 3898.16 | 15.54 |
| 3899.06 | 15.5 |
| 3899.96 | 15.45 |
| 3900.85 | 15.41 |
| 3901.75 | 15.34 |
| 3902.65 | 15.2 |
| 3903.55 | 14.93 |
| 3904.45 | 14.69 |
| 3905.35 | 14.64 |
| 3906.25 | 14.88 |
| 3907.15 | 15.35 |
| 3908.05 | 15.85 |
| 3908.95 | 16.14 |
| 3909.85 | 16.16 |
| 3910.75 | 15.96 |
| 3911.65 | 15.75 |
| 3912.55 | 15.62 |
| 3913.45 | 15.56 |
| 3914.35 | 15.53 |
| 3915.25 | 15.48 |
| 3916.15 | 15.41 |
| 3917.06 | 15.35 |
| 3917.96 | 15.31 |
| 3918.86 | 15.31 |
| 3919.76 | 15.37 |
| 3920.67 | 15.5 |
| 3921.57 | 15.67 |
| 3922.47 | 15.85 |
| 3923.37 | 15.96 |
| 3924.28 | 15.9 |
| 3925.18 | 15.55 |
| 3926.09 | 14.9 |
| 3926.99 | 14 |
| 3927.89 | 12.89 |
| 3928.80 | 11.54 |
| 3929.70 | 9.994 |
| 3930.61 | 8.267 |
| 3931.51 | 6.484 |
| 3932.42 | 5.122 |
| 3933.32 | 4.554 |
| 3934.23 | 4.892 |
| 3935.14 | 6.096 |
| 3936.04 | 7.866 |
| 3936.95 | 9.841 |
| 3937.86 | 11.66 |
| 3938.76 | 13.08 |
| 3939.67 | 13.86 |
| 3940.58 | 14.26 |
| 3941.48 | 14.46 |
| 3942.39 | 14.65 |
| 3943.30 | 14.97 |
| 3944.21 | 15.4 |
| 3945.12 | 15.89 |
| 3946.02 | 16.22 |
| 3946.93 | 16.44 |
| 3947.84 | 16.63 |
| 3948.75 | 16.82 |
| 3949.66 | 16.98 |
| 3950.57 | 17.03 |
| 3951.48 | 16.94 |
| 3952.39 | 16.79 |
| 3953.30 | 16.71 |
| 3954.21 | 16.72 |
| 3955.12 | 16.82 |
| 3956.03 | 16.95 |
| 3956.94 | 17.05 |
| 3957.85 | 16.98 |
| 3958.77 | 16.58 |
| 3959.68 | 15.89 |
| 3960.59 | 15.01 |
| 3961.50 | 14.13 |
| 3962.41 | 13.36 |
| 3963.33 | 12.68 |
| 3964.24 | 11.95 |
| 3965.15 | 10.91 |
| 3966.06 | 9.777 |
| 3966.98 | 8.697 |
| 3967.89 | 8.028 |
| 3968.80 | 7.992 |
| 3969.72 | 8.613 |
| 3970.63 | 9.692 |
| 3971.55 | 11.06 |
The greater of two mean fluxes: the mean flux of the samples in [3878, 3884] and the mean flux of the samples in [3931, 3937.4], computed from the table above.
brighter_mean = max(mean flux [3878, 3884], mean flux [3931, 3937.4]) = 16.1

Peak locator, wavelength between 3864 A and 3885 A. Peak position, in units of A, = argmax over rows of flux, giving 3881.14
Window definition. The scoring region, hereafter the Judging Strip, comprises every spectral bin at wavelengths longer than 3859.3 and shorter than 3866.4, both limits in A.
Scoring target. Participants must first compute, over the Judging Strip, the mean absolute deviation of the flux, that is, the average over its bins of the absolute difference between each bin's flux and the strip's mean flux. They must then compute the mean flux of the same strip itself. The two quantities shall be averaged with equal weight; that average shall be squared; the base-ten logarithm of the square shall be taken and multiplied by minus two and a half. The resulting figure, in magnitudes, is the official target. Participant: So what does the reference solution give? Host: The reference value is -4.53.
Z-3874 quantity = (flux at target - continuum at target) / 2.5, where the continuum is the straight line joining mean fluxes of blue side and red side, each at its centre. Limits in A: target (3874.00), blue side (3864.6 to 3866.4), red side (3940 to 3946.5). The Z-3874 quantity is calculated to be -0.20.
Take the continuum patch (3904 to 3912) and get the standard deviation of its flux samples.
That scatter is 0.6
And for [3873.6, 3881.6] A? 0.6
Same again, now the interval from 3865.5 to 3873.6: 0.2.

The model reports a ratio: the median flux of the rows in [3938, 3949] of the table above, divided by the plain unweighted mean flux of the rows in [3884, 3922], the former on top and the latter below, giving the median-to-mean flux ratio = 1.02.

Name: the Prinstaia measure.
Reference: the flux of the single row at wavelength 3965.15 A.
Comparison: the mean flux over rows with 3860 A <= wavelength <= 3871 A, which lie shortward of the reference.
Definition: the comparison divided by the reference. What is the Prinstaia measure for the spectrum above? 1.45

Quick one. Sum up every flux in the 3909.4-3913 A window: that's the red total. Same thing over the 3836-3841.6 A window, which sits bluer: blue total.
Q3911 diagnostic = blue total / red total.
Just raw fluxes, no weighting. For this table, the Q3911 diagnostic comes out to 1.3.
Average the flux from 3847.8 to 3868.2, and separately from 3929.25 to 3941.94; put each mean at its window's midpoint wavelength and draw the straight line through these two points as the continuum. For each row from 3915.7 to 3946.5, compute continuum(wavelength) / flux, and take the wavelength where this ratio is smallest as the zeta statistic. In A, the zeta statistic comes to 3946.02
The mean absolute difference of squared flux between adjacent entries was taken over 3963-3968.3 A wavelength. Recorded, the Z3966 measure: 19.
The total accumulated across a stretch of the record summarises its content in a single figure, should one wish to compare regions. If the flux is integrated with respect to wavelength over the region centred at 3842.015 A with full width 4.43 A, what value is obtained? 67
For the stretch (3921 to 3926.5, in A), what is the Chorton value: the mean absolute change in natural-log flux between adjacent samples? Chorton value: 0.017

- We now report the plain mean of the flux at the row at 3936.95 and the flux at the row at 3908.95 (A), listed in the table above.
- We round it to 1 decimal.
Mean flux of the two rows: 13.0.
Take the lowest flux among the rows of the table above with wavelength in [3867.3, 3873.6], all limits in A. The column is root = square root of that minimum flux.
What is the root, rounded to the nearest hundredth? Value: 3.96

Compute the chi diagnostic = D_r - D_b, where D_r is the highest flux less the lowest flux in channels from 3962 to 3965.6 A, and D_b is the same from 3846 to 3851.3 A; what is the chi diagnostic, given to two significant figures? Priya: 2.1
